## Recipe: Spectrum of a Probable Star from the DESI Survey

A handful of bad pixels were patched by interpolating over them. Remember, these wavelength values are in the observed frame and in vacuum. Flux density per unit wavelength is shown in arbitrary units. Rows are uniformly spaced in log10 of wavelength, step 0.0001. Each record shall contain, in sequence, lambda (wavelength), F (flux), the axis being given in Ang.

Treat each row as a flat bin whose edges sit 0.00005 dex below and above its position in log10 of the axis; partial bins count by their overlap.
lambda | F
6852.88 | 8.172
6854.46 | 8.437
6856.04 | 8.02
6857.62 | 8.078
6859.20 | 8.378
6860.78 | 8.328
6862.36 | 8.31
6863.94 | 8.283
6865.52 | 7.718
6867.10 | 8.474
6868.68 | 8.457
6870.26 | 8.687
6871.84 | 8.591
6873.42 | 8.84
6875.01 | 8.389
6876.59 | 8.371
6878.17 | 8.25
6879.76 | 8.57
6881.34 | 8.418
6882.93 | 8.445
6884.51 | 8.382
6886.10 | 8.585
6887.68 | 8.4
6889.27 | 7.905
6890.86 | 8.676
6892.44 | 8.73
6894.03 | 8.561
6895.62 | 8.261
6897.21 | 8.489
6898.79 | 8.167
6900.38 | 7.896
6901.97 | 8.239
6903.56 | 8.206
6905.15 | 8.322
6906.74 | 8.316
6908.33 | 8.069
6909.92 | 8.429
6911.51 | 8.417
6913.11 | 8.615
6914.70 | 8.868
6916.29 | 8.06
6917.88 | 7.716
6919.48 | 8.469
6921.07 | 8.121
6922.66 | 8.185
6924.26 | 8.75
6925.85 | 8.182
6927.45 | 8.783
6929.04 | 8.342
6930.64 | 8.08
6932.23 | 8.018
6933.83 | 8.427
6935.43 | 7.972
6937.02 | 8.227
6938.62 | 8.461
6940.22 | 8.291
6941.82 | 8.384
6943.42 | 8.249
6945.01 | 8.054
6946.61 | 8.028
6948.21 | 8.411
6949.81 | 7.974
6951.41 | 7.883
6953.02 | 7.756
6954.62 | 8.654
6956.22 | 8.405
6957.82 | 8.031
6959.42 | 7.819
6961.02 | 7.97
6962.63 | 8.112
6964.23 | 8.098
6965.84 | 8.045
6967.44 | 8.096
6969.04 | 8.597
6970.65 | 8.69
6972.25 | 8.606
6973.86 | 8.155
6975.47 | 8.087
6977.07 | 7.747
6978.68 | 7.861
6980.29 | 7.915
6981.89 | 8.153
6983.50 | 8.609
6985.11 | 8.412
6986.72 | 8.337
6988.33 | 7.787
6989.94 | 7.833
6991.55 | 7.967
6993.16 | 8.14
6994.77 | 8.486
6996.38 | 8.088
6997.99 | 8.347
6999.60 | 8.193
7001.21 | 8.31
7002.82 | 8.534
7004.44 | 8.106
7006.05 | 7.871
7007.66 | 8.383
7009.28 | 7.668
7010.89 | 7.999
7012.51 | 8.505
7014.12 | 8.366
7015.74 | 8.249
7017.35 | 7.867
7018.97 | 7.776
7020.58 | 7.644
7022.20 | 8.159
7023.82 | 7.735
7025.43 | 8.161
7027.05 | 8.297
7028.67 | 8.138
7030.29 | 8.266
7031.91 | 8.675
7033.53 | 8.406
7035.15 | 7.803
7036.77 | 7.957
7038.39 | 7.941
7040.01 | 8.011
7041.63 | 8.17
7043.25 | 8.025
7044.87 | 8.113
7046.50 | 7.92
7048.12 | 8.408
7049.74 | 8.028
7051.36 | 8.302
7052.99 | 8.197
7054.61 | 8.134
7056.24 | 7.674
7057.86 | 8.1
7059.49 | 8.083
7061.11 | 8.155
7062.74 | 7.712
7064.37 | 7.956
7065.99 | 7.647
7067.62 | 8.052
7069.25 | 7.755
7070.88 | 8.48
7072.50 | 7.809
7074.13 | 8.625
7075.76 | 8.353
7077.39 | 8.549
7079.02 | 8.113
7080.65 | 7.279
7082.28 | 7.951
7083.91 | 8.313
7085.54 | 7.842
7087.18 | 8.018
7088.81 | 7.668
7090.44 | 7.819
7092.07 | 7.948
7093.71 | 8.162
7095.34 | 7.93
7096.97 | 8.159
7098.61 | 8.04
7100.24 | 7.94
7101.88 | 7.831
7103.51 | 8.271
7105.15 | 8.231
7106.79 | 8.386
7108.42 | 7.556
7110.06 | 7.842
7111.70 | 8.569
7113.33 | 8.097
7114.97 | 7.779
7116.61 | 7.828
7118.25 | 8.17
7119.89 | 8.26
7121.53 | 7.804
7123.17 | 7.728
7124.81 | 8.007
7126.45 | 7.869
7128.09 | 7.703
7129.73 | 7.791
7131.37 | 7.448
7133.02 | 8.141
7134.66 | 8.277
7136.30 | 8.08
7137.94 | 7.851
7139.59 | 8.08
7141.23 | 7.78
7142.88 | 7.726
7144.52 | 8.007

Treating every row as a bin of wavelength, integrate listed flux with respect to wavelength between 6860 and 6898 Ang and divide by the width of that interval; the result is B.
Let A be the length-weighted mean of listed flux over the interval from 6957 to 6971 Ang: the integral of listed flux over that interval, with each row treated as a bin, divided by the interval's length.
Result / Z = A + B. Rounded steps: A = 8.15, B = 8.42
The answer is 16.6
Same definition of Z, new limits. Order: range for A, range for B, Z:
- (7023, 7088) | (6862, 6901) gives 16.5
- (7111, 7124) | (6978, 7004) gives 16.2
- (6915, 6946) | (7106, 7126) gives 16.3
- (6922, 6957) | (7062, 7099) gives 16.3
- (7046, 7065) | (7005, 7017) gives 16.2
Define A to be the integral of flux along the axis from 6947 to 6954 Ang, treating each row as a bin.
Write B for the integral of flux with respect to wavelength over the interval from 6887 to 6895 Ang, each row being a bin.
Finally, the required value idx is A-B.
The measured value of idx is -11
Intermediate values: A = 56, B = 68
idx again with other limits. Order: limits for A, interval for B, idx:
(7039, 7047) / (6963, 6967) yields 32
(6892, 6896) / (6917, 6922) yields -6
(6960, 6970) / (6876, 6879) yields 57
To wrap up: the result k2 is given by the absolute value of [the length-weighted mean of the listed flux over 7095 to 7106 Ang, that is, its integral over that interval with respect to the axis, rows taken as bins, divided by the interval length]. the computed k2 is 8.06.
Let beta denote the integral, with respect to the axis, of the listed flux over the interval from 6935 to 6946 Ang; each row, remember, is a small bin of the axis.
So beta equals 91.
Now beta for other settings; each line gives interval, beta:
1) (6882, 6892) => 84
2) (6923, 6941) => 150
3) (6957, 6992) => 285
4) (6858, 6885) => 227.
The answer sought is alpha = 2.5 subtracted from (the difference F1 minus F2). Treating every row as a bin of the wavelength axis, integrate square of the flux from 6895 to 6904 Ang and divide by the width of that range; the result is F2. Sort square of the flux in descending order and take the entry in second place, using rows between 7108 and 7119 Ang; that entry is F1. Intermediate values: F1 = 67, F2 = 67.4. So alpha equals -3.2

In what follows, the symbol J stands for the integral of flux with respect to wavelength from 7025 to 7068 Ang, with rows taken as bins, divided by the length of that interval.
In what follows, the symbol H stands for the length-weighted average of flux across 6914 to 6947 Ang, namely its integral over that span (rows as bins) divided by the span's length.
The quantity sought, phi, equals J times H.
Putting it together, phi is 66.9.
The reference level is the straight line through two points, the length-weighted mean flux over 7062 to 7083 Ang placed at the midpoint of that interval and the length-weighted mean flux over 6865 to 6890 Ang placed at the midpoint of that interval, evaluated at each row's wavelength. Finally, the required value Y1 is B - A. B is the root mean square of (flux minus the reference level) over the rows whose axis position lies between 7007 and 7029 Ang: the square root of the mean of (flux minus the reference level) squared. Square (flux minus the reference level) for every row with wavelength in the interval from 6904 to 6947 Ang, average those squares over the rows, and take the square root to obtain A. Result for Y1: 0.023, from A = 0.260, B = 0.283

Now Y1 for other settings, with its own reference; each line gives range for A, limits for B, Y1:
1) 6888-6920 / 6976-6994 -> 0.008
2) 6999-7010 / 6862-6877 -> 0.014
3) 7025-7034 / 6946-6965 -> 0.021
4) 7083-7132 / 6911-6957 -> 0.043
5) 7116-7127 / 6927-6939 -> 0.067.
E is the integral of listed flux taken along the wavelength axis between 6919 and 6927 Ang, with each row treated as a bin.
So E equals 66.9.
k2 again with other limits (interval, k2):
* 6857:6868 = 8.23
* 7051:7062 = 8.08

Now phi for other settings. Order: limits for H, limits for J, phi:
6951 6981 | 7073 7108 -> 65.6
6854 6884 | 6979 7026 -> 68.0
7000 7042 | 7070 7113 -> 65.5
